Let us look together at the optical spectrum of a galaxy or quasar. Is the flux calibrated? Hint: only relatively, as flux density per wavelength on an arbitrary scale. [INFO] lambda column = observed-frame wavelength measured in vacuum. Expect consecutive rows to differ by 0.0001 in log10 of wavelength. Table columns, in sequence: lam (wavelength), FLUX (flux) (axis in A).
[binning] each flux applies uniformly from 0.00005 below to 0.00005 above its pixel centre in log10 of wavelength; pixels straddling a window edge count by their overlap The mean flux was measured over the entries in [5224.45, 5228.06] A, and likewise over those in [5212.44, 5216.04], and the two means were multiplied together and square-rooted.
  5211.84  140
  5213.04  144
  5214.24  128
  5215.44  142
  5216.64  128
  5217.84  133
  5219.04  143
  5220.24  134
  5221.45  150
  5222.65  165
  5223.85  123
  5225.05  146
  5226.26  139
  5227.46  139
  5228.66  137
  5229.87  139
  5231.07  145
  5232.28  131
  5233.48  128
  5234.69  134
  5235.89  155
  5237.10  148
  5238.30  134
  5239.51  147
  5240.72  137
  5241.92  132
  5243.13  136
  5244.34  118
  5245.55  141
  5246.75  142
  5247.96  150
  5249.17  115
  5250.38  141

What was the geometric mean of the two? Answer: 140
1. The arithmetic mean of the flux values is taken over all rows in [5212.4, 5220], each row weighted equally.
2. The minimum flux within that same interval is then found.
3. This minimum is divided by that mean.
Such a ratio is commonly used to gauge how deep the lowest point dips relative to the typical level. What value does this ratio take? 0.939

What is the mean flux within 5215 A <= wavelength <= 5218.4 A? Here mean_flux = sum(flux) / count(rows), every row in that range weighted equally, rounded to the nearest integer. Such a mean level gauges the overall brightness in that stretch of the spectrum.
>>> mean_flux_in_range 134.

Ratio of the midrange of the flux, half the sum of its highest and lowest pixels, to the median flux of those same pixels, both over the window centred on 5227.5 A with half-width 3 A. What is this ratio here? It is 1.02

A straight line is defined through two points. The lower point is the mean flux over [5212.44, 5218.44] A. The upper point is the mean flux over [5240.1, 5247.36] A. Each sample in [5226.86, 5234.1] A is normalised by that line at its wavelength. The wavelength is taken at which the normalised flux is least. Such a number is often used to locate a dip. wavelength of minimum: 5233.48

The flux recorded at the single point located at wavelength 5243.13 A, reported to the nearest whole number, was 136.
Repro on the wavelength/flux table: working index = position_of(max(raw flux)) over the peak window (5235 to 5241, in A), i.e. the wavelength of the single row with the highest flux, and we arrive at 5235.89 A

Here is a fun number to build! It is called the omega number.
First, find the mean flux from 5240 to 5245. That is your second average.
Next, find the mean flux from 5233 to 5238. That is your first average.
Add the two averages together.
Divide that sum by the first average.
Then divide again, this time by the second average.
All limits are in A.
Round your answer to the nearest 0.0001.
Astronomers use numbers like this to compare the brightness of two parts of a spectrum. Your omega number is 0.0147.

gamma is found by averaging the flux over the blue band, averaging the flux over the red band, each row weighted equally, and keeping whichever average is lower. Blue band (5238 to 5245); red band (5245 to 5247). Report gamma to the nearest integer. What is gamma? 134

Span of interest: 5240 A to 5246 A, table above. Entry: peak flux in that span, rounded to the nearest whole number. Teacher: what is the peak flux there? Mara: 141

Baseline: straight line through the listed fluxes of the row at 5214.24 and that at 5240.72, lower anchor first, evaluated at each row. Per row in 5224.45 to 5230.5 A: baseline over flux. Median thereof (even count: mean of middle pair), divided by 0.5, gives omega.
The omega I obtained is 1.91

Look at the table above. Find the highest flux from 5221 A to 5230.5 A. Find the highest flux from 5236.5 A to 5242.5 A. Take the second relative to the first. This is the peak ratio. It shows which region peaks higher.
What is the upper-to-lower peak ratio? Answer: 0.90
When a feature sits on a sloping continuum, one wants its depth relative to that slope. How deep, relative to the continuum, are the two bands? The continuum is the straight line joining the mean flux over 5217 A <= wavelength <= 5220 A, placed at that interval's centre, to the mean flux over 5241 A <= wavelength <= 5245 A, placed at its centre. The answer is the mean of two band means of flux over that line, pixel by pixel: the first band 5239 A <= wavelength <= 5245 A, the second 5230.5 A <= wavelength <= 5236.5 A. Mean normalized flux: 1.04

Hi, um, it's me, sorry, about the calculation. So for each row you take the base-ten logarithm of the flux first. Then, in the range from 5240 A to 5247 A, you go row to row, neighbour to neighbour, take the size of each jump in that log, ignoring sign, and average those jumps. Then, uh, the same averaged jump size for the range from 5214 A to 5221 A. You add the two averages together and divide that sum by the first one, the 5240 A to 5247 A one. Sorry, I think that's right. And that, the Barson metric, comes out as 2.0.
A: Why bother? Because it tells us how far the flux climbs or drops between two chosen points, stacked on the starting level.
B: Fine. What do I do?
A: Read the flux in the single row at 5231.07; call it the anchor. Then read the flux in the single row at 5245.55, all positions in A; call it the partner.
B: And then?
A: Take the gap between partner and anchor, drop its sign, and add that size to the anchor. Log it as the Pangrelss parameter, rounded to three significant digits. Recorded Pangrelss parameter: 149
